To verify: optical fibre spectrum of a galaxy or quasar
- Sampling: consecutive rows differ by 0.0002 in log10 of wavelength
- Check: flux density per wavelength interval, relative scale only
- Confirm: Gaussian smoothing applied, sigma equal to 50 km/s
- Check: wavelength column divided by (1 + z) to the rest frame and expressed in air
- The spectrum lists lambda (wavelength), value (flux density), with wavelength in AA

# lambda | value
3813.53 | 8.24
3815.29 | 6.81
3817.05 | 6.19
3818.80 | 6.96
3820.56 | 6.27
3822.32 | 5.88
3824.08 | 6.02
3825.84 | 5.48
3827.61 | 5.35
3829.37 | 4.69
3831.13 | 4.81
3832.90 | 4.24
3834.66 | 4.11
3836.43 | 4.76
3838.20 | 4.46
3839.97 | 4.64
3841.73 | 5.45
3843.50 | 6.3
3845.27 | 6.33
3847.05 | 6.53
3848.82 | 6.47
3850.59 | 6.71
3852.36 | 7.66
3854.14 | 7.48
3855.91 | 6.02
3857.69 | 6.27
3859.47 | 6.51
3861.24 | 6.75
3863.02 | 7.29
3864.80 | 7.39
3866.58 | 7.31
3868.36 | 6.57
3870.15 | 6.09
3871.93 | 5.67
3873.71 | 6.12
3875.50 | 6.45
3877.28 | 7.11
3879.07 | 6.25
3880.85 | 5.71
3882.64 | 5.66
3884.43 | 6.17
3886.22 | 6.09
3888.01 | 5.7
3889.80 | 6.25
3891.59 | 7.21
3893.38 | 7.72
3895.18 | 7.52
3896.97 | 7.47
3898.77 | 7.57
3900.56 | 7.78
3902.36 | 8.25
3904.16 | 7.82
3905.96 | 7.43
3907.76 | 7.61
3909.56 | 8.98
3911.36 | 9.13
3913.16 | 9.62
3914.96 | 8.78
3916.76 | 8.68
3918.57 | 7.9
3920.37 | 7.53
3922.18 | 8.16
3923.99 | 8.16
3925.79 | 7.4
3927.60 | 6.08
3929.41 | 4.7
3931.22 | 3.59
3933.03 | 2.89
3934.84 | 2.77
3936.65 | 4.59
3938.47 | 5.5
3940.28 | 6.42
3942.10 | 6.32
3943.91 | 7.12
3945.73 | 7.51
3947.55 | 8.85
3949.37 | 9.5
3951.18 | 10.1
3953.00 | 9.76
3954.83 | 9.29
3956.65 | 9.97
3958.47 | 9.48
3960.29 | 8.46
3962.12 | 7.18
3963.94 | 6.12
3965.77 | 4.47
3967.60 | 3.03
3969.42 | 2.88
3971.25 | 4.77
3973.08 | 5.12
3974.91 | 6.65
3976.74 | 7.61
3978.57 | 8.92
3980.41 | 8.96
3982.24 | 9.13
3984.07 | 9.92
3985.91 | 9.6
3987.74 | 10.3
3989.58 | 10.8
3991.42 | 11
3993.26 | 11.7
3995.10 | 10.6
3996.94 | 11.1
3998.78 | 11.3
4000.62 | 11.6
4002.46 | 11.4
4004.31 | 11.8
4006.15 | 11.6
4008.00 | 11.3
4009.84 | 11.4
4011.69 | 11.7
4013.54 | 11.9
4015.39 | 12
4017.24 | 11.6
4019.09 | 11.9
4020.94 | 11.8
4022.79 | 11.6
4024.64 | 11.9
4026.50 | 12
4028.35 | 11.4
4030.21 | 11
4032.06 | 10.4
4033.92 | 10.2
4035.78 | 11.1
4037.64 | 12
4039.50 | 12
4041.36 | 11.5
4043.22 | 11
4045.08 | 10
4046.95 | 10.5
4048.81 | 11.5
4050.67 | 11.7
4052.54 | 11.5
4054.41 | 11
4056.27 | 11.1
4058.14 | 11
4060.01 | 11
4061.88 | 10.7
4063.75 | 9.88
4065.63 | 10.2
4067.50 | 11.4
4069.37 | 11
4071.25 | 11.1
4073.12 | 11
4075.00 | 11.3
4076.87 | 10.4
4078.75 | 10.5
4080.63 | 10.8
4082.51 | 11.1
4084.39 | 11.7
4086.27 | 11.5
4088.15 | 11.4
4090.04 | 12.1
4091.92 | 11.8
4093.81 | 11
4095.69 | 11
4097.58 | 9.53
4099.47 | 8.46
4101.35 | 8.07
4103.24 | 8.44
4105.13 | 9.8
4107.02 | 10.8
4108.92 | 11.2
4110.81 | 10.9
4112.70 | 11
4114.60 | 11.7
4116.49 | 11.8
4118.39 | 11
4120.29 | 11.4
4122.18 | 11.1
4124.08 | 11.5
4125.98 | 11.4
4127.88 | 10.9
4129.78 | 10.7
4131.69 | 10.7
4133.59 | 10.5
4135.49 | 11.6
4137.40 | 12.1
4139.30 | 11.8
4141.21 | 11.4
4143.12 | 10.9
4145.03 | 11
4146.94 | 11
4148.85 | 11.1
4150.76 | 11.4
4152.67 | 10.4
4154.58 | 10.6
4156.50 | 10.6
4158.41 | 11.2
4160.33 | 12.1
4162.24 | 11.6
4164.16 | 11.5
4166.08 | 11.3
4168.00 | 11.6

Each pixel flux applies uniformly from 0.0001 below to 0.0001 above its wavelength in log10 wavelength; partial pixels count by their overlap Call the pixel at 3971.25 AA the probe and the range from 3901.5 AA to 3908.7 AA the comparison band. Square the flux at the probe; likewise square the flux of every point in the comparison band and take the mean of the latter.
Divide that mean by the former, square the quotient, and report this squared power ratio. 7.1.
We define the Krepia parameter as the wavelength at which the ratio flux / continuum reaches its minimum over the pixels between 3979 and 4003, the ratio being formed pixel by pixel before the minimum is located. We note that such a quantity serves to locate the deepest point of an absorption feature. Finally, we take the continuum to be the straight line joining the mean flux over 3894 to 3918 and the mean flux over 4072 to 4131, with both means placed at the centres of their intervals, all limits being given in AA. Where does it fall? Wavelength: 3980.41 AA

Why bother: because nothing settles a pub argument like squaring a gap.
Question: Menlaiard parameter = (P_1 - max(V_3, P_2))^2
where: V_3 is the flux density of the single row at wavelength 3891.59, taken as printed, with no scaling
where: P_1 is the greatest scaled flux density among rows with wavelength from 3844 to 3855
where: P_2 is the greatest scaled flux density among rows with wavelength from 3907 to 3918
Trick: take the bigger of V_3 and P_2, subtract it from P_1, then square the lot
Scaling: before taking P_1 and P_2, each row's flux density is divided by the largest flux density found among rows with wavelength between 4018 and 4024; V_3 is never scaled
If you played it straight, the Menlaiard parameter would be 43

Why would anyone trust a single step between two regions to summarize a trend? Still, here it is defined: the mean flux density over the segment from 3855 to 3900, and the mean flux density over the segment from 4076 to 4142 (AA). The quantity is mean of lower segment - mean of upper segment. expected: -4.3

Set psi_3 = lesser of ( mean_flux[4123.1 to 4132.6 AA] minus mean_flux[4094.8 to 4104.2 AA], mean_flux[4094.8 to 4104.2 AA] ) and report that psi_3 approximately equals 1.9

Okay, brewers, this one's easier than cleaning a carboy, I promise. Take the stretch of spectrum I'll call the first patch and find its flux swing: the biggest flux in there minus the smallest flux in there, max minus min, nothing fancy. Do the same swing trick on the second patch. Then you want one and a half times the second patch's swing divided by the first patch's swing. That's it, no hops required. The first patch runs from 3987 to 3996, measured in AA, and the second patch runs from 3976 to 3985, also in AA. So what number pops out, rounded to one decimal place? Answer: 2.5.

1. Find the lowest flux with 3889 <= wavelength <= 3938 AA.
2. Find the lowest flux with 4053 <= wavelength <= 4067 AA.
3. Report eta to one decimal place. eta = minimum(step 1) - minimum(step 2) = -7.1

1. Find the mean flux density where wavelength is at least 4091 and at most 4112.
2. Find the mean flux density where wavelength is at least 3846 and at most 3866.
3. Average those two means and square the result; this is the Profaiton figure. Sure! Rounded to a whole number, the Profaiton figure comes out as 72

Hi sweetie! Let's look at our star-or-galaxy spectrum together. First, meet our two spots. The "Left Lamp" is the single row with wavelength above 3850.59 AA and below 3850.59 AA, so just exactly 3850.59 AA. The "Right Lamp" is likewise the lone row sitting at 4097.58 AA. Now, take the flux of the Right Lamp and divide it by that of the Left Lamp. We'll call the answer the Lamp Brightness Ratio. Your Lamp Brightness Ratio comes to 1.42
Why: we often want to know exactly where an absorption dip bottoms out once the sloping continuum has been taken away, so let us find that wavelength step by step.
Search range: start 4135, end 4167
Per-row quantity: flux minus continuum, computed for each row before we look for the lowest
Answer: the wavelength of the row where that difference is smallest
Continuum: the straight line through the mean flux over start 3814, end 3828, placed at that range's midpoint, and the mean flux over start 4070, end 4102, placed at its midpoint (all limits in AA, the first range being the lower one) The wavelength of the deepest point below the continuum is 4152.67 AA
